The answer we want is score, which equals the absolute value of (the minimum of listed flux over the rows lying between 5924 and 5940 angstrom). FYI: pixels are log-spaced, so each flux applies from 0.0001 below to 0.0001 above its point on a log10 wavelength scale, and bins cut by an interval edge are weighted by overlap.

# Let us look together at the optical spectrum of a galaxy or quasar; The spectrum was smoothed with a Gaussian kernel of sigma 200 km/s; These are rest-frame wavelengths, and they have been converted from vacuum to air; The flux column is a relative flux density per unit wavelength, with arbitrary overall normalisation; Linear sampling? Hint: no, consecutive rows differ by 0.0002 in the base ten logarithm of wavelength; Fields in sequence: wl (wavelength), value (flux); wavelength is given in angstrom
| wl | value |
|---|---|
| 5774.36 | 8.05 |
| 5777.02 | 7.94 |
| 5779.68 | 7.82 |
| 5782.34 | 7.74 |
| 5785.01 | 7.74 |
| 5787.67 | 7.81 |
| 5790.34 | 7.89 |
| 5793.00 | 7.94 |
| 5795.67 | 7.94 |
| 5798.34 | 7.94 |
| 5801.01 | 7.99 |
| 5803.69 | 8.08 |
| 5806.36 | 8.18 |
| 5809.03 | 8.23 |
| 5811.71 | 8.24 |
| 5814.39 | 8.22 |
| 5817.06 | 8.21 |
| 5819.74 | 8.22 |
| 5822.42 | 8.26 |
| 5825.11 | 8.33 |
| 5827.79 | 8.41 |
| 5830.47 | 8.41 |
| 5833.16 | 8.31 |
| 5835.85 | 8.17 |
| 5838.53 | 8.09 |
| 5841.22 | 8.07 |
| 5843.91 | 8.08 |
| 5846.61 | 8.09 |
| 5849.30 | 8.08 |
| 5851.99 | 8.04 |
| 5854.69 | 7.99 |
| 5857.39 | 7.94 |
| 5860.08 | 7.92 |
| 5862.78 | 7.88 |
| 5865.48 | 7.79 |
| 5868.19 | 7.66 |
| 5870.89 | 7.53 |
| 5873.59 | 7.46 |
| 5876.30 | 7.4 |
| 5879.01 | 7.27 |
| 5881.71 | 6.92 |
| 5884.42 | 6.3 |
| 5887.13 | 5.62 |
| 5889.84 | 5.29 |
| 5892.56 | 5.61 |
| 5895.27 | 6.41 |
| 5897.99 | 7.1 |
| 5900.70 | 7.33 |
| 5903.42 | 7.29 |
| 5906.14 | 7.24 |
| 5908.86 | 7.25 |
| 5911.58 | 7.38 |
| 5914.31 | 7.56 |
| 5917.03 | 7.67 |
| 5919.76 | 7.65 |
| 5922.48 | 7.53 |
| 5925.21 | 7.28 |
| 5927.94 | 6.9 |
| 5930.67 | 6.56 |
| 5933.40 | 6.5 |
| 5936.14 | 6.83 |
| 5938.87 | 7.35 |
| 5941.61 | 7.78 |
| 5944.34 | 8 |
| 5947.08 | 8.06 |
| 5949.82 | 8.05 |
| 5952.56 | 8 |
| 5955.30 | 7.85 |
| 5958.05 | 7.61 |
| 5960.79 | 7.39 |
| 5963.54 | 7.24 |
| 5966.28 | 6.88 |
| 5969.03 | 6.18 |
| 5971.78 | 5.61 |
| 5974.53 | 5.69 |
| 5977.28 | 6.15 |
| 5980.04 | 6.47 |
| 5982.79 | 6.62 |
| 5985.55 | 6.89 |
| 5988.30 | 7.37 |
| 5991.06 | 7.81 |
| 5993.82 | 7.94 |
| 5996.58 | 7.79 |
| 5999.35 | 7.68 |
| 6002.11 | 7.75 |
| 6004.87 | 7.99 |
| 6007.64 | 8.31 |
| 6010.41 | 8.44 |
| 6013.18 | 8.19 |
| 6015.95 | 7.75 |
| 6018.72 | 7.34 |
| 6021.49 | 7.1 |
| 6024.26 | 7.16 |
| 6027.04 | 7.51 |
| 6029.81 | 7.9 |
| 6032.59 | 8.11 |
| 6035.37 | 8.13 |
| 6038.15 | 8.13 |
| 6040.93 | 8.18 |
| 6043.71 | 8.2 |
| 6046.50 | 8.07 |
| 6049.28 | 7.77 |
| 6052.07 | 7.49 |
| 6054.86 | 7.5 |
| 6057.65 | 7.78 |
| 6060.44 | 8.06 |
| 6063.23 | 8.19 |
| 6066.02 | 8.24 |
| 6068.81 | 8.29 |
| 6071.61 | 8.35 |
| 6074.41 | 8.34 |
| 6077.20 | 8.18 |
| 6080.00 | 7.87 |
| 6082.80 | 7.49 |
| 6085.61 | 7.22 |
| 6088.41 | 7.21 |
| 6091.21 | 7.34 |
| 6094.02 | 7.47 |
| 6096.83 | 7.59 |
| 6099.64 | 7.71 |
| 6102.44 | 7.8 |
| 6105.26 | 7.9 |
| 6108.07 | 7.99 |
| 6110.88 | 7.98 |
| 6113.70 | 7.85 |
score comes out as 6.5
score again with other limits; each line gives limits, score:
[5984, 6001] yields 6.9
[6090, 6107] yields 7.3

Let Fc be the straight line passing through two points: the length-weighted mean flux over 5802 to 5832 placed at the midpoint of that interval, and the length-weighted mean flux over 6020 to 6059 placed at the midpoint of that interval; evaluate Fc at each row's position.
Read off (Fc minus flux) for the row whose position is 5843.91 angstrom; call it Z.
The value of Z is 0.1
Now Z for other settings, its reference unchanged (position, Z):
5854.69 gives 0.2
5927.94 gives 1.1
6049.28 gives 0.0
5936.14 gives 1.2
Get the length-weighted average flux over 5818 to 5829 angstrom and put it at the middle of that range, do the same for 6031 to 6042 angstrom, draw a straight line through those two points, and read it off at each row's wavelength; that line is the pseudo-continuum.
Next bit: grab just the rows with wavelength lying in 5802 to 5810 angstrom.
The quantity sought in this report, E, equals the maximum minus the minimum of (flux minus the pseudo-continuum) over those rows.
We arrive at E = 0.15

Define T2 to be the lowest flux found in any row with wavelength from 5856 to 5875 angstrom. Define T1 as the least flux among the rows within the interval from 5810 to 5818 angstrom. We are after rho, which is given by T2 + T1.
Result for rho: 15.7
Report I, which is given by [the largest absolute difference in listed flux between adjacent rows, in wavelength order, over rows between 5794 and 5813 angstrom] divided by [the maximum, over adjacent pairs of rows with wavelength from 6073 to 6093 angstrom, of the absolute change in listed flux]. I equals 0.3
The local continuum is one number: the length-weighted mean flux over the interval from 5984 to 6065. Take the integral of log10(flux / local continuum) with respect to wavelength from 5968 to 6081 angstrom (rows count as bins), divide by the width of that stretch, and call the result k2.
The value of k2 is -0.01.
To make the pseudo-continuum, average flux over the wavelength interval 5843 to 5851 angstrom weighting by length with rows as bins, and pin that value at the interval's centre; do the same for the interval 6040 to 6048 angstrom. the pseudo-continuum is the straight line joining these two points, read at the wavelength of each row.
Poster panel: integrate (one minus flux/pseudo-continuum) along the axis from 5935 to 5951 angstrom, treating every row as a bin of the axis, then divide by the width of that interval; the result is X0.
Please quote 0.052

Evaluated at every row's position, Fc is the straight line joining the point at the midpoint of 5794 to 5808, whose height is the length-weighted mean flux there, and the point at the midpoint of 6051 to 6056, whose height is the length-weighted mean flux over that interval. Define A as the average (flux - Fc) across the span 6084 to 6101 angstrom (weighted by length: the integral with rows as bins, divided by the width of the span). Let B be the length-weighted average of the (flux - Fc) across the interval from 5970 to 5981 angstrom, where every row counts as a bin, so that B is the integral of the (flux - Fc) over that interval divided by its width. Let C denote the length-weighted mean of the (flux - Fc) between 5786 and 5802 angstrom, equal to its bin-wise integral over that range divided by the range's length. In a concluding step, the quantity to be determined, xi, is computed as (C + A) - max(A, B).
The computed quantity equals -0.1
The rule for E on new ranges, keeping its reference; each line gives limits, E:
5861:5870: 0.22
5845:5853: 0.05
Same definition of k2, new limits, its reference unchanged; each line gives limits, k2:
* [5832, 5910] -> -0.03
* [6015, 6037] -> -0.01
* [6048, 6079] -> 0.01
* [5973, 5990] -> -0.08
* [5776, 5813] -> 0.01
